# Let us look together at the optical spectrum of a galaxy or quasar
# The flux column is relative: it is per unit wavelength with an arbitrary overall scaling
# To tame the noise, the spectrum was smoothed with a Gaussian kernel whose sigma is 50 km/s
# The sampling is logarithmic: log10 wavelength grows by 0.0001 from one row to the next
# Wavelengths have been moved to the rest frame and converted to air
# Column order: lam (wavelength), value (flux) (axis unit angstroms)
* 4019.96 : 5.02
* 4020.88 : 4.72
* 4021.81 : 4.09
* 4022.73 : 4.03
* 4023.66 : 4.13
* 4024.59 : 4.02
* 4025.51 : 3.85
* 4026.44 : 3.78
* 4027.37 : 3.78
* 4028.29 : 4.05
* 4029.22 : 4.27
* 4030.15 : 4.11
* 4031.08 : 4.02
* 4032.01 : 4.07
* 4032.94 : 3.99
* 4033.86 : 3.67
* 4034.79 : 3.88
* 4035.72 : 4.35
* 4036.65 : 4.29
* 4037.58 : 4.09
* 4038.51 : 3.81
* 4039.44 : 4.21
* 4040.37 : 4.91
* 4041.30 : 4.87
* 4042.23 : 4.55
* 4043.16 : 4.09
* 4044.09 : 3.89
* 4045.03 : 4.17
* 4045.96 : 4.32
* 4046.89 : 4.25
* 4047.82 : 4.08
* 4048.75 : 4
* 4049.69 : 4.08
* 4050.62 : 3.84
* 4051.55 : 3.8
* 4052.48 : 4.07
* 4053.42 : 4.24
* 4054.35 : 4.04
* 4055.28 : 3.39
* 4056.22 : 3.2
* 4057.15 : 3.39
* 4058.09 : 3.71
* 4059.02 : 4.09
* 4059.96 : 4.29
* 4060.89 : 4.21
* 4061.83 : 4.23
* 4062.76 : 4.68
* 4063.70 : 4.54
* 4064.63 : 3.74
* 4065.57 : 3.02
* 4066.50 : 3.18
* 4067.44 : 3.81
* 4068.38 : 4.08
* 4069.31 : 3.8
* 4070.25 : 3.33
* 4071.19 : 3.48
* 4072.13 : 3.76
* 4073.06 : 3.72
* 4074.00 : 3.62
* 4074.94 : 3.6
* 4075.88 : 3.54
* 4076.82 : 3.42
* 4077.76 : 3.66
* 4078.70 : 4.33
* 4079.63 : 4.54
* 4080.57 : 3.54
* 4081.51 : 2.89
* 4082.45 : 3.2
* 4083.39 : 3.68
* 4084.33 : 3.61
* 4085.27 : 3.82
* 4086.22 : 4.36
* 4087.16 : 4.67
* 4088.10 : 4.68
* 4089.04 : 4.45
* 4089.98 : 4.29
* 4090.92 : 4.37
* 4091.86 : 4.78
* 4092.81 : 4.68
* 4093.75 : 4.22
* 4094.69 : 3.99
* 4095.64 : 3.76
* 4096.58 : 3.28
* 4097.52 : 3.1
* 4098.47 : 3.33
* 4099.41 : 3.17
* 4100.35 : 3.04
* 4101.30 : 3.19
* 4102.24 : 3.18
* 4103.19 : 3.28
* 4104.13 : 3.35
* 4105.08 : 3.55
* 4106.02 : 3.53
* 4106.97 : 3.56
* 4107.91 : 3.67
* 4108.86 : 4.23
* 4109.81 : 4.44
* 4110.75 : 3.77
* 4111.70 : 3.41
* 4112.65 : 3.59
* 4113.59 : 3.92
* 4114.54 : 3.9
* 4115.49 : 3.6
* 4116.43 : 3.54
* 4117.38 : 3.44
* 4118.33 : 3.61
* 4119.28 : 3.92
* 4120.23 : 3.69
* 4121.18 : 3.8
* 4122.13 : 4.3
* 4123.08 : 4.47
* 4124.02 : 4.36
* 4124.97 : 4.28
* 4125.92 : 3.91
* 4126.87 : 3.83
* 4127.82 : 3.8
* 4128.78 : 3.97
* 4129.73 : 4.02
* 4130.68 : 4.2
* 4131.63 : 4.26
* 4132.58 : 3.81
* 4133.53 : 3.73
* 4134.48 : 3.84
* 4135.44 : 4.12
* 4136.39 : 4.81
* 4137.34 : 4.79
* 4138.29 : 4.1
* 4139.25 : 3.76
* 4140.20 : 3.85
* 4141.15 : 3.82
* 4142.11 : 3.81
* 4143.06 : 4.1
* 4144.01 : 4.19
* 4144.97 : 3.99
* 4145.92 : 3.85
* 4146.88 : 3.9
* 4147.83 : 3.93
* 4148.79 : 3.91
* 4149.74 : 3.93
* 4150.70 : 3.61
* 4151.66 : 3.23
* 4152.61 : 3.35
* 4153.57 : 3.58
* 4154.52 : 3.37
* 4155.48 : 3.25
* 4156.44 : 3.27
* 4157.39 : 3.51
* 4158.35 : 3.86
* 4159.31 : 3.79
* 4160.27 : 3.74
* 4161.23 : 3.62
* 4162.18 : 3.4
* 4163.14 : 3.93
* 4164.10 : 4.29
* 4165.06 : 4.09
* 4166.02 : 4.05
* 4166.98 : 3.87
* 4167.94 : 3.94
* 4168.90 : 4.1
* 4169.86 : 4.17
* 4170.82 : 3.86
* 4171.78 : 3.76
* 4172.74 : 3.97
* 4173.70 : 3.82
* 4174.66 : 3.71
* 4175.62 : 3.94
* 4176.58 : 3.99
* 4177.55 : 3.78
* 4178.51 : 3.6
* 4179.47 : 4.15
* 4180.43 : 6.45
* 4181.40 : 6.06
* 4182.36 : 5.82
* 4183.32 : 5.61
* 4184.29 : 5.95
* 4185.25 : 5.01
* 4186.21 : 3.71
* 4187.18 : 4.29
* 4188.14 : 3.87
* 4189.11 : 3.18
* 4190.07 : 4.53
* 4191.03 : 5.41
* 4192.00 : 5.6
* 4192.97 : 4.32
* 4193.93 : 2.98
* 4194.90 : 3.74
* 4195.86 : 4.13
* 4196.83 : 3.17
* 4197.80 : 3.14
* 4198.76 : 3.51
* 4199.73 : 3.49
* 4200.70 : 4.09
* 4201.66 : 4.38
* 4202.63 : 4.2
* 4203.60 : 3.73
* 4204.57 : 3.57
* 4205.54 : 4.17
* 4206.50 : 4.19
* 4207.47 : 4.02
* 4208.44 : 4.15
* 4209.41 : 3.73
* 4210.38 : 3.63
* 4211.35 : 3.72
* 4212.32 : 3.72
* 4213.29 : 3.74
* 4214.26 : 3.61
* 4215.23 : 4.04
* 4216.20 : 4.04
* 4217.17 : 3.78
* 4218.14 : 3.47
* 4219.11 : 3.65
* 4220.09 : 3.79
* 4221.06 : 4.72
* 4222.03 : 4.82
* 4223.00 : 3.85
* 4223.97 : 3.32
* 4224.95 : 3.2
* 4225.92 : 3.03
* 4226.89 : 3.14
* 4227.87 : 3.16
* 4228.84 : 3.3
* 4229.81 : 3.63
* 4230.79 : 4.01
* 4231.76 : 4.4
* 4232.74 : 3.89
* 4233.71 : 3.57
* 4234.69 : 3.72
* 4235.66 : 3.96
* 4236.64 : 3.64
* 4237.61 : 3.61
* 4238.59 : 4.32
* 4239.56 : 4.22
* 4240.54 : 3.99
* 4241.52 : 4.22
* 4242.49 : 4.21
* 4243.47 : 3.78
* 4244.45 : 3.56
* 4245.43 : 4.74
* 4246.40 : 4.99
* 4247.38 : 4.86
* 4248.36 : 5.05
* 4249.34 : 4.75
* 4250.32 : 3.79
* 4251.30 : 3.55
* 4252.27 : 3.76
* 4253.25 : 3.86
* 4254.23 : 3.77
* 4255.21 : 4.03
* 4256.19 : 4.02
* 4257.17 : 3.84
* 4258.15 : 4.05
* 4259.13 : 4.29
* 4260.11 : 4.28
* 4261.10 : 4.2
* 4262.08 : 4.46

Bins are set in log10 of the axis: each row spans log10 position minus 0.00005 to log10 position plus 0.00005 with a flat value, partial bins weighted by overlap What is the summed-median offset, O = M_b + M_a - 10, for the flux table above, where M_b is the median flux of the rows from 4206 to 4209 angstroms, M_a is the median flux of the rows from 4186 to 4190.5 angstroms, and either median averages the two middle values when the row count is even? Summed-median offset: -1.98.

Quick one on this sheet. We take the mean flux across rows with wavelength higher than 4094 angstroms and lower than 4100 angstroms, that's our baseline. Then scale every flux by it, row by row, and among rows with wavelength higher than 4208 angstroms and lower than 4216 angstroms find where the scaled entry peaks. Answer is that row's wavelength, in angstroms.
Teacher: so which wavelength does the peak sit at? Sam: 4208.44 angstroms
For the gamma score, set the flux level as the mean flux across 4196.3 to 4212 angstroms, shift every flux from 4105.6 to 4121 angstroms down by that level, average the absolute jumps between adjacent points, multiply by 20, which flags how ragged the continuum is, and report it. 4.9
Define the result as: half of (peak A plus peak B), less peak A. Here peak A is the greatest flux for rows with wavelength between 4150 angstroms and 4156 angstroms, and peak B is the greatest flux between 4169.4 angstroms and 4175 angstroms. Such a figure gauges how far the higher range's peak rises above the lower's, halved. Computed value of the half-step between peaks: 0.28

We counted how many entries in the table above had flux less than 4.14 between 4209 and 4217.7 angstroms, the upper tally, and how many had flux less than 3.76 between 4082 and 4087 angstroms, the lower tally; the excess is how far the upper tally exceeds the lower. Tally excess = 6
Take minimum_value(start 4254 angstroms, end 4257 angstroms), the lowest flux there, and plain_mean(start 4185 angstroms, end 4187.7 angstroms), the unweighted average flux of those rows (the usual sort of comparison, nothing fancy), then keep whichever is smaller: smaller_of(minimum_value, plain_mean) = 3.8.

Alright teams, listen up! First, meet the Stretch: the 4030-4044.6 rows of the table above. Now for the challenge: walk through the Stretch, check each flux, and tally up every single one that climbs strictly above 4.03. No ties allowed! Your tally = 10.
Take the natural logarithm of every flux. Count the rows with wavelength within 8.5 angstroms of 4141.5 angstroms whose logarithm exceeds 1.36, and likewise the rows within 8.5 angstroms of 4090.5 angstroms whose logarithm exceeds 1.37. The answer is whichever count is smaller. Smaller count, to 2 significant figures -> 10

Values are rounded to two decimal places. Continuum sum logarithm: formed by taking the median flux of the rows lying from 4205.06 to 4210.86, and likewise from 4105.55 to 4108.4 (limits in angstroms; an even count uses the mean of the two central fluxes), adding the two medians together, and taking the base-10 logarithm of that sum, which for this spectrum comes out 0.88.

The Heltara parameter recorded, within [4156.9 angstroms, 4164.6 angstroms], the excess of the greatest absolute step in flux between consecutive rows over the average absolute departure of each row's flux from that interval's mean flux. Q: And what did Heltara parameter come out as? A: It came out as 0.33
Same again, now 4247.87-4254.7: 0.49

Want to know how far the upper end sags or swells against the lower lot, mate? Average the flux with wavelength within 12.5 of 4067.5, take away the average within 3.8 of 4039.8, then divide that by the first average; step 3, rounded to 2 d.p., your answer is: -0.15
